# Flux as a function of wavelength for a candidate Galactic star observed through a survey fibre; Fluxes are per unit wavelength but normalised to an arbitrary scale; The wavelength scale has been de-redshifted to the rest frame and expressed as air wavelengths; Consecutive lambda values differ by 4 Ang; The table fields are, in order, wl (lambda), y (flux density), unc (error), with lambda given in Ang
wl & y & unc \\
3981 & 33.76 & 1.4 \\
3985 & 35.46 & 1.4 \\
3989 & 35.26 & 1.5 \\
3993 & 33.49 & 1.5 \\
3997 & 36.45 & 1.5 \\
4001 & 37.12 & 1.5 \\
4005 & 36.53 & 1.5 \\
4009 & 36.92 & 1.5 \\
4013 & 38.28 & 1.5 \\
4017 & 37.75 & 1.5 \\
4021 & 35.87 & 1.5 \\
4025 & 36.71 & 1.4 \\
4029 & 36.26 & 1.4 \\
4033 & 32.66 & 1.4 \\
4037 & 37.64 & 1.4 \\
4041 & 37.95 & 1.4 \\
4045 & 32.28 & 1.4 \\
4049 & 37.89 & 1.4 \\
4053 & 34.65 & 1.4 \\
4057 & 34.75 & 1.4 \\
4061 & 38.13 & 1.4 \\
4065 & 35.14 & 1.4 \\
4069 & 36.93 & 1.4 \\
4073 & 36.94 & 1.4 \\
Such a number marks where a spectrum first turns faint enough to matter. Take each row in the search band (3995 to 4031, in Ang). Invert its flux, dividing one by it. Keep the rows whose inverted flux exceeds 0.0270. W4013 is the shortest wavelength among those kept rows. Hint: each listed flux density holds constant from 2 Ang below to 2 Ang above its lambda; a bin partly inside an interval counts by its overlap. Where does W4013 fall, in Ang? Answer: 3997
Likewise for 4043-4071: 4045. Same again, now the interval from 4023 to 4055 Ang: 4025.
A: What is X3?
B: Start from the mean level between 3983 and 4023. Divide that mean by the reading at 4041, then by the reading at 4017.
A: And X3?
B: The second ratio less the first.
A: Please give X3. 0.005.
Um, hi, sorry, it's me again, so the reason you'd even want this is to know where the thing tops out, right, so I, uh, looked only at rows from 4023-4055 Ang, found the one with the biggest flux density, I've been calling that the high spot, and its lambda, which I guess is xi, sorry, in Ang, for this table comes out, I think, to 4041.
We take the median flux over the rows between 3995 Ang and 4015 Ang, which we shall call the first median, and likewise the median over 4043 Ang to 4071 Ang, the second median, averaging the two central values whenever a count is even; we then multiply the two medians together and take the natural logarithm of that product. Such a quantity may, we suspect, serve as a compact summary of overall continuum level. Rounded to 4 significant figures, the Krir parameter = 7.168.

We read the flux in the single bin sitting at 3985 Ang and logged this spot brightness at 35.46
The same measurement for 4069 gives 36.93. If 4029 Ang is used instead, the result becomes 36.26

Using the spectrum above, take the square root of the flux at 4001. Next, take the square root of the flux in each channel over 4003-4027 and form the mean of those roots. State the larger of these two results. 6.09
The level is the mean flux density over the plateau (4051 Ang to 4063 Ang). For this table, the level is 35.8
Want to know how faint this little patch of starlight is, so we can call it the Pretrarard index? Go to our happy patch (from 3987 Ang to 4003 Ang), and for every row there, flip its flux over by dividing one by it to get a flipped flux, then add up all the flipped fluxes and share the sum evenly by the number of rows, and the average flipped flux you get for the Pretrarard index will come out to 0.0281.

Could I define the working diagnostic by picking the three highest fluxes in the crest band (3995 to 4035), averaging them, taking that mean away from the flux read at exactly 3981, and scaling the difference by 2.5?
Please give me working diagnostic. -9.9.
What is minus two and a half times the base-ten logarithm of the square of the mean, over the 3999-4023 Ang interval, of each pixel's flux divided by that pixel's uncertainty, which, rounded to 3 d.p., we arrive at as -6.965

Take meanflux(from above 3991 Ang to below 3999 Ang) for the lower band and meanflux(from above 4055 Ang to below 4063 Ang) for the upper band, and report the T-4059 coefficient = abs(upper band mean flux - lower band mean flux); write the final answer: 1.5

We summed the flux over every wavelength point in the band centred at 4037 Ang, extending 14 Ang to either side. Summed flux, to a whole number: 251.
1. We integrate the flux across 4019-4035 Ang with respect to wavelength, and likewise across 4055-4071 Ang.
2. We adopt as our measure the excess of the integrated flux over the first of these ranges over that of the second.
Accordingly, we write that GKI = -14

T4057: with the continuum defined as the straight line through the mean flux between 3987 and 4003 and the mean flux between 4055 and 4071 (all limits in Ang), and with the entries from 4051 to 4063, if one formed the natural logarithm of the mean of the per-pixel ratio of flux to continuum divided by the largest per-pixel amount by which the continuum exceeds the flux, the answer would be -0.4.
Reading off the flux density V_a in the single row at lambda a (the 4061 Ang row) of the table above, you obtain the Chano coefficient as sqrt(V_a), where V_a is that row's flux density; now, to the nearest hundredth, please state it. 6.17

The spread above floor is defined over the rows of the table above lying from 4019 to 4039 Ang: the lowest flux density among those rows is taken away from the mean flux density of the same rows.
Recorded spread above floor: 3.2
